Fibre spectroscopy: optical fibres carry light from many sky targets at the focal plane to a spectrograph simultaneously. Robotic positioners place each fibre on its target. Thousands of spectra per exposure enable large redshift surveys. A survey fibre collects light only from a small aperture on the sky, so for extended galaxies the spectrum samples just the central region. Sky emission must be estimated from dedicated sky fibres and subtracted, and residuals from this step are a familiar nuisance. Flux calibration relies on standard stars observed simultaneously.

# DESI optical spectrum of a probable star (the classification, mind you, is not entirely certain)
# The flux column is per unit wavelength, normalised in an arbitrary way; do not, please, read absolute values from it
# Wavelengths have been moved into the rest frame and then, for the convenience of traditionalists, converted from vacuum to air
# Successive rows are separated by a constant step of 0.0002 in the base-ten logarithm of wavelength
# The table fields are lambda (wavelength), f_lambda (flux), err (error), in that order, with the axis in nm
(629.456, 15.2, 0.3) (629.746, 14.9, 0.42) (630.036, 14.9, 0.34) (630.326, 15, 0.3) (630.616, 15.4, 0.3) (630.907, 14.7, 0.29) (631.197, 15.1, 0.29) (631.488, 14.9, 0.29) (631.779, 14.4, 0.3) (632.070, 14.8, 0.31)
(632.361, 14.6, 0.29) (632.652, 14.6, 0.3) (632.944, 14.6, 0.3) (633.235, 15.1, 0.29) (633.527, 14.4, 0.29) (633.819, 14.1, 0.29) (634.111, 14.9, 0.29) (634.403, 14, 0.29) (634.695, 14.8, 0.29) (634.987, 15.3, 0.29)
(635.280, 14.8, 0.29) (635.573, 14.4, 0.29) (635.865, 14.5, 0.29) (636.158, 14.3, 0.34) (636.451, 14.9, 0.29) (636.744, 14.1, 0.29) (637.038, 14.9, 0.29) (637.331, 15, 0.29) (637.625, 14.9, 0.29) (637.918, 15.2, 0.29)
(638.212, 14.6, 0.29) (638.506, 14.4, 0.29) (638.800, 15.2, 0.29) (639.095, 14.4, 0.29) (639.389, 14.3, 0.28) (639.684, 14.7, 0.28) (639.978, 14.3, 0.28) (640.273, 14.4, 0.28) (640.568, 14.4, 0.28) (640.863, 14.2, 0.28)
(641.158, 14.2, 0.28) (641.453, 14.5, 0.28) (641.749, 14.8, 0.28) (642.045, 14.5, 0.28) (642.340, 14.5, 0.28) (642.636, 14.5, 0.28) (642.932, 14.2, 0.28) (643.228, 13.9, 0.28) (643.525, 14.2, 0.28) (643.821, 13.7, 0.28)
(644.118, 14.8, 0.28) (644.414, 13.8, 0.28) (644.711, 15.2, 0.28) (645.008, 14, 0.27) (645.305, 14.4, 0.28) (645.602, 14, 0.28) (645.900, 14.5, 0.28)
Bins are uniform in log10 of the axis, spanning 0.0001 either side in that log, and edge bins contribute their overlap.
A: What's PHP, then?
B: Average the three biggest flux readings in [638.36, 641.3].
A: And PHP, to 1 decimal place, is 14.8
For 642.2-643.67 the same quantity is 14.4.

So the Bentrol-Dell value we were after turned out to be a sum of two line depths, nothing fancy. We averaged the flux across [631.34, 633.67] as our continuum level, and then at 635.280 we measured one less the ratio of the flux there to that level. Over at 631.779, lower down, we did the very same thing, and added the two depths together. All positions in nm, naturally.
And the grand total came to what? 0.010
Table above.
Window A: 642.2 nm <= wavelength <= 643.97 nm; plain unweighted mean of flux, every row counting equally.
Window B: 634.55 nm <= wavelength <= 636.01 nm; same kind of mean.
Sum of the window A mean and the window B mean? 28.9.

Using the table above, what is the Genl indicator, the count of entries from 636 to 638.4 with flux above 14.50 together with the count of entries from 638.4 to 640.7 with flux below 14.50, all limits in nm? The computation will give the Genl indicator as 12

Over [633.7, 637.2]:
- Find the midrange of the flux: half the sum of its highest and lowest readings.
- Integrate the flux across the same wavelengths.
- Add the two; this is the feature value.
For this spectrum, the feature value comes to 66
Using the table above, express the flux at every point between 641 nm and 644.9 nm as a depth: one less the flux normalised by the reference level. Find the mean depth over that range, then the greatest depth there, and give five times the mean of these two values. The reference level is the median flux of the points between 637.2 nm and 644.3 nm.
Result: 0.14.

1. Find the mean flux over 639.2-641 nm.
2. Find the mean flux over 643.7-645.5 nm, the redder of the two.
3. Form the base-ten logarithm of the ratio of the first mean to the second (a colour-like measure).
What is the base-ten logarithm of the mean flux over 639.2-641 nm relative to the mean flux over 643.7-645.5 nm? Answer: 0.0020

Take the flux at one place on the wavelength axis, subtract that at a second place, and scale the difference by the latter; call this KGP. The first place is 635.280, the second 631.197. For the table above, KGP -0.02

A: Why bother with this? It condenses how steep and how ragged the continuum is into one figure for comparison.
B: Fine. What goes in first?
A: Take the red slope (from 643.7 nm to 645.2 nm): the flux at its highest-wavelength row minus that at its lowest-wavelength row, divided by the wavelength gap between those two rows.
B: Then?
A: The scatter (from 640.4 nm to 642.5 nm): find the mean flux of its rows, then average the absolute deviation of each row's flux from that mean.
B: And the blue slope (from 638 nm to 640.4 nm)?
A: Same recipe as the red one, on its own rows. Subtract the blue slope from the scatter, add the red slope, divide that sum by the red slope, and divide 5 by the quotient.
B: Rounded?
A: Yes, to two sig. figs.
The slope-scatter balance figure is 2.5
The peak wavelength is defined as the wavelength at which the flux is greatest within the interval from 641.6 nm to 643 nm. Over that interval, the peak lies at 641.749 nm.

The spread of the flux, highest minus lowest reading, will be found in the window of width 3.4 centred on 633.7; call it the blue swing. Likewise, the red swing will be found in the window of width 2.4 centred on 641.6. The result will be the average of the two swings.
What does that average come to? 0.95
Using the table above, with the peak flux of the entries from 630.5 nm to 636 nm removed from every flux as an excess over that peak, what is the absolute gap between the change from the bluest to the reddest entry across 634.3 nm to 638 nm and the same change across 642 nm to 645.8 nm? 1.7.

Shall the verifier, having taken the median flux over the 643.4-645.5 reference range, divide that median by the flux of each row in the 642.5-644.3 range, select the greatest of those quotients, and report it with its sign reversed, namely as -1.04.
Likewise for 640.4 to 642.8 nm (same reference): -1.00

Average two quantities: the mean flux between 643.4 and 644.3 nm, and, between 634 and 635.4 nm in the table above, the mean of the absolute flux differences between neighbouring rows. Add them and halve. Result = 7.45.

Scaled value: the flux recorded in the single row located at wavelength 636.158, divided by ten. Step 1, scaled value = 1.43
